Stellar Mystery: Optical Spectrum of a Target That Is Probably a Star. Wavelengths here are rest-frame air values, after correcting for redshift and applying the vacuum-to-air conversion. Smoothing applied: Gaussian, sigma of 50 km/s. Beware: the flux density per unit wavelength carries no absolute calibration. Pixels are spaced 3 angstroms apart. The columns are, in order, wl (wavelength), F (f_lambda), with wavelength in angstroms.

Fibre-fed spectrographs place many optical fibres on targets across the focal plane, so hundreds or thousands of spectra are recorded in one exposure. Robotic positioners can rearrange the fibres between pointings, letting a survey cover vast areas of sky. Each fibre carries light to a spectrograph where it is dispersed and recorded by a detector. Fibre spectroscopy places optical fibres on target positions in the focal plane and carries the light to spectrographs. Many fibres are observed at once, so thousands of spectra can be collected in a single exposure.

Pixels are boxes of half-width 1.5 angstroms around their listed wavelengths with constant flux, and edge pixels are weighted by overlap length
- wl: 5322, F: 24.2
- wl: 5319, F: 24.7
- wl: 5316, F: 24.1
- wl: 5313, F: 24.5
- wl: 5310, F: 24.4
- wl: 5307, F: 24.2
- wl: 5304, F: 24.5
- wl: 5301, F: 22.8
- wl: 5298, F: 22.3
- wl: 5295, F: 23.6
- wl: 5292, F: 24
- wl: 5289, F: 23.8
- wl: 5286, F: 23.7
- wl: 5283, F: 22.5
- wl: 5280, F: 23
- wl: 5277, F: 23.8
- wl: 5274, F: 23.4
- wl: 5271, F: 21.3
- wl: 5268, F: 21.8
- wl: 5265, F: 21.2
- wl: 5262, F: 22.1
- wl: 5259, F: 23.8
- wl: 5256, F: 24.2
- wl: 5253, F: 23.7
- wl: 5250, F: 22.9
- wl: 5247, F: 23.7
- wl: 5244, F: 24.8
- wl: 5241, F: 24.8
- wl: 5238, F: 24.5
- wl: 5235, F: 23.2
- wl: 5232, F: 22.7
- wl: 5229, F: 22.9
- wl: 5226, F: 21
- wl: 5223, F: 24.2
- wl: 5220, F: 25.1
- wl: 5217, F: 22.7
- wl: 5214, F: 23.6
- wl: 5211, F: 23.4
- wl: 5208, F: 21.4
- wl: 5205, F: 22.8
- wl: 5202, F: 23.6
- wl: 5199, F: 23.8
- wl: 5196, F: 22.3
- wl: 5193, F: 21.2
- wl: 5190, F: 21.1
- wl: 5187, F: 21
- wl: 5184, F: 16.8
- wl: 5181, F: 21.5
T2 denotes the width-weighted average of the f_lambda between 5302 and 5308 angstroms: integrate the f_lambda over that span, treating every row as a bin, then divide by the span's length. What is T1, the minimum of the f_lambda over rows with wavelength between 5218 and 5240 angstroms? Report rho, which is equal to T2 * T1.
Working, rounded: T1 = 21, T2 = 24.2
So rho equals 509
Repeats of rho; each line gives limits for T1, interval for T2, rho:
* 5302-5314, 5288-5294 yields 578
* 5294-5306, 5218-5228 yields 521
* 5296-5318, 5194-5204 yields 515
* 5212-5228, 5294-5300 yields 481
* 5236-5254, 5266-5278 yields 514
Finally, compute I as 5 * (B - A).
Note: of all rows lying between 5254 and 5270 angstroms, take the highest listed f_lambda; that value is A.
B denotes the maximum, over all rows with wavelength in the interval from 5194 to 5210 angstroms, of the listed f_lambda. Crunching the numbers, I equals -2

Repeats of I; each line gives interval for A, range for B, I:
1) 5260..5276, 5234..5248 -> 7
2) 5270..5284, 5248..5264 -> 2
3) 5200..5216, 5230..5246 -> 6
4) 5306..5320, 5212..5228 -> 2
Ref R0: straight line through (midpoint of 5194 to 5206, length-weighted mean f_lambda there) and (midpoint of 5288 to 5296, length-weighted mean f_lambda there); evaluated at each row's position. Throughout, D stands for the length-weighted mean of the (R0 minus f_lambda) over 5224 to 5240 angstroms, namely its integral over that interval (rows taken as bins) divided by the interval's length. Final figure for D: 0.4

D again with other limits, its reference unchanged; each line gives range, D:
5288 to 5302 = 0.5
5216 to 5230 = 0.0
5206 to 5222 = -0.1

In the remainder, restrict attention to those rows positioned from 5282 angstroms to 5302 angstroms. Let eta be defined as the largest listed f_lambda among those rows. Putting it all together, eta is 24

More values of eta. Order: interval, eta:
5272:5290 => 23.8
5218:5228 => 25.1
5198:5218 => 23.8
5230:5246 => 24.8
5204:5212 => 23.4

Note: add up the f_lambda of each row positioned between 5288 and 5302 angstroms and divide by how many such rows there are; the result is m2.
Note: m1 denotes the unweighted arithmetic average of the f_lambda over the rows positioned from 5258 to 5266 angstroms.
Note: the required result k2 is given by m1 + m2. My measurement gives 45.7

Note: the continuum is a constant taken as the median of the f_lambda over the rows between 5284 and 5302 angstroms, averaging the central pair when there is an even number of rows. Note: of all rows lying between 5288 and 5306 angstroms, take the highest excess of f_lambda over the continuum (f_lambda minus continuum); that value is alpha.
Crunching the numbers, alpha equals 0.85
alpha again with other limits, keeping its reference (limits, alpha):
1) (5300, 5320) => 1.05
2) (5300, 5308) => 0.85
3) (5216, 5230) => 1.45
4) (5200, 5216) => -0.05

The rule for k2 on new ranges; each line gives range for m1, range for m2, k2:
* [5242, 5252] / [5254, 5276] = 46.3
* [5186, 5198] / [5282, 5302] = 44.6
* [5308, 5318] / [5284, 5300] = 47.8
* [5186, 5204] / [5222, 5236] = 45.0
